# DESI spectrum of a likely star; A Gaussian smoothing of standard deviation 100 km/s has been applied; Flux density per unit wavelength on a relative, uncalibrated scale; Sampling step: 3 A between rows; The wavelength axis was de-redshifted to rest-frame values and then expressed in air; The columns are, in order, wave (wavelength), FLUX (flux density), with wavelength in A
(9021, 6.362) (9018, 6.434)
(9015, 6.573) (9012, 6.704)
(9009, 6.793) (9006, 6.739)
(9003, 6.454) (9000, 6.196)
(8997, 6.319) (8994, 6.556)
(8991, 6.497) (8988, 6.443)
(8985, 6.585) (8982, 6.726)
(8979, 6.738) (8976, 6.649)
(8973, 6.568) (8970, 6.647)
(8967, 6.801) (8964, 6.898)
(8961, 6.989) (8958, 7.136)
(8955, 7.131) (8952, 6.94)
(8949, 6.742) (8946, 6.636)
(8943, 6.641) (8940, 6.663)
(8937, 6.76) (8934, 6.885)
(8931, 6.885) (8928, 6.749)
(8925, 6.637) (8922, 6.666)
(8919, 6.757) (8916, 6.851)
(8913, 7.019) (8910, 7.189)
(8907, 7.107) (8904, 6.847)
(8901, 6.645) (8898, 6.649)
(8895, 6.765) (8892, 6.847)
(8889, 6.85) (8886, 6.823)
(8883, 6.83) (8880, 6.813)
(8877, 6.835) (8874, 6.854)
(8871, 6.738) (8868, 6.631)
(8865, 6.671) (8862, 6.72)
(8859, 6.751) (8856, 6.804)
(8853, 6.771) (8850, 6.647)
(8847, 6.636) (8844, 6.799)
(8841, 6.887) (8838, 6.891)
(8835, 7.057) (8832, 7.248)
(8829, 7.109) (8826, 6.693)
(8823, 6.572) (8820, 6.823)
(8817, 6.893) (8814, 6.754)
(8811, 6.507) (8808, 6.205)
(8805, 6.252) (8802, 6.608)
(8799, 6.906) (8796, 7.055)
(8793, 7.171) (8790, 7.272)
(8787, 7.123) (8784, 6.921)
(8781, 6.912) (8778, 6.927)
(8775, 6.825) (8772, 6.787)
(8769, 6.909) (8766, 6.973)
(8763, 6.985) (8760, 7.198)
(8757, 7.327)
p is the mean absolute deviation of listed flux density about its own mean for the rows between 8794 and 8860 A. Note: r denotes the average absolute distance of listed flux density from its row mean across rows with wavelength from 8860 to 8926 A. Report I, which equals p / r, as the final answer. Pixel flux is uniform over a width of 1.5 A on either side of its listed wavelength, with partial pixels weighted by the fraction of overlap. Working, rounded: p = 0.186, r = 0.108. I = 1.72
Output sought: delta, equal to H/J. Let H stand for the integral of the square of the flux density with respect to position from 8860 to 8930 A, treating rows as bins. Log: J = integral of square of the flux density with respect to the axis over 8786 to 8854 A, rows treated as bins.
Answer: 1.02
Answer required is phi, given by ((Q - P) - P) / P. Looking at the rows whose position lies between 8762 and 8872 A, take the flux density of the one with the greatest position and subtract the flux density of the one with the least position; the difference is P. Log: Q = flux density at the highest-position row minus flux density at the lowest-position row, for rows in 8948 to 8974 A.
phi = -1.3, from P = -0.2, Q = -0.17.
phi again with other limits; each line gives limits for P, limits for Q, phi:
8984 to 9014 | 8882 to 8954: -1.1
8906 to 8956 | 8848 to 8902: -2.1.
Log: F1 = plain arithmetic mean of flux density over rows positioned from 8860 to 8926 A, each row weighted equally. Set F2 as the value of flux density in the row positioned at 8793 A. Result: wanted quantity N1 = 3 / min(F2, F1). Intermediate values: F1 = 6.81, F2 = 7.171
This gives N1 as 0.441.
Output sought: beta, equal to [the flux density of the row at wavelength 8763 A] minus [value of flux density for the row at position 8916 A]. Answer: 0.13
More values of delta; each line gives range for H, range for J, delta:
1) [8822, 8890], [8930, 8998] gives 1.02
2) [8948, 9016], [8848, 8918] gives 0.94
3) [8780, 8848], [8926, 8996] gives 1.00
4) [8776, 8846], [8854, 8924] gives 1.01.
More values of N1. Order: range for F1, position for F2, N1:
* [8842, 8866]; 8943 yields 0.452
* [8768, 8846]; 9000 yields 0.484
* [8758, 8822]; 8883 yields 0.439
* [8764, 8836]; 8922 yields 0.450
